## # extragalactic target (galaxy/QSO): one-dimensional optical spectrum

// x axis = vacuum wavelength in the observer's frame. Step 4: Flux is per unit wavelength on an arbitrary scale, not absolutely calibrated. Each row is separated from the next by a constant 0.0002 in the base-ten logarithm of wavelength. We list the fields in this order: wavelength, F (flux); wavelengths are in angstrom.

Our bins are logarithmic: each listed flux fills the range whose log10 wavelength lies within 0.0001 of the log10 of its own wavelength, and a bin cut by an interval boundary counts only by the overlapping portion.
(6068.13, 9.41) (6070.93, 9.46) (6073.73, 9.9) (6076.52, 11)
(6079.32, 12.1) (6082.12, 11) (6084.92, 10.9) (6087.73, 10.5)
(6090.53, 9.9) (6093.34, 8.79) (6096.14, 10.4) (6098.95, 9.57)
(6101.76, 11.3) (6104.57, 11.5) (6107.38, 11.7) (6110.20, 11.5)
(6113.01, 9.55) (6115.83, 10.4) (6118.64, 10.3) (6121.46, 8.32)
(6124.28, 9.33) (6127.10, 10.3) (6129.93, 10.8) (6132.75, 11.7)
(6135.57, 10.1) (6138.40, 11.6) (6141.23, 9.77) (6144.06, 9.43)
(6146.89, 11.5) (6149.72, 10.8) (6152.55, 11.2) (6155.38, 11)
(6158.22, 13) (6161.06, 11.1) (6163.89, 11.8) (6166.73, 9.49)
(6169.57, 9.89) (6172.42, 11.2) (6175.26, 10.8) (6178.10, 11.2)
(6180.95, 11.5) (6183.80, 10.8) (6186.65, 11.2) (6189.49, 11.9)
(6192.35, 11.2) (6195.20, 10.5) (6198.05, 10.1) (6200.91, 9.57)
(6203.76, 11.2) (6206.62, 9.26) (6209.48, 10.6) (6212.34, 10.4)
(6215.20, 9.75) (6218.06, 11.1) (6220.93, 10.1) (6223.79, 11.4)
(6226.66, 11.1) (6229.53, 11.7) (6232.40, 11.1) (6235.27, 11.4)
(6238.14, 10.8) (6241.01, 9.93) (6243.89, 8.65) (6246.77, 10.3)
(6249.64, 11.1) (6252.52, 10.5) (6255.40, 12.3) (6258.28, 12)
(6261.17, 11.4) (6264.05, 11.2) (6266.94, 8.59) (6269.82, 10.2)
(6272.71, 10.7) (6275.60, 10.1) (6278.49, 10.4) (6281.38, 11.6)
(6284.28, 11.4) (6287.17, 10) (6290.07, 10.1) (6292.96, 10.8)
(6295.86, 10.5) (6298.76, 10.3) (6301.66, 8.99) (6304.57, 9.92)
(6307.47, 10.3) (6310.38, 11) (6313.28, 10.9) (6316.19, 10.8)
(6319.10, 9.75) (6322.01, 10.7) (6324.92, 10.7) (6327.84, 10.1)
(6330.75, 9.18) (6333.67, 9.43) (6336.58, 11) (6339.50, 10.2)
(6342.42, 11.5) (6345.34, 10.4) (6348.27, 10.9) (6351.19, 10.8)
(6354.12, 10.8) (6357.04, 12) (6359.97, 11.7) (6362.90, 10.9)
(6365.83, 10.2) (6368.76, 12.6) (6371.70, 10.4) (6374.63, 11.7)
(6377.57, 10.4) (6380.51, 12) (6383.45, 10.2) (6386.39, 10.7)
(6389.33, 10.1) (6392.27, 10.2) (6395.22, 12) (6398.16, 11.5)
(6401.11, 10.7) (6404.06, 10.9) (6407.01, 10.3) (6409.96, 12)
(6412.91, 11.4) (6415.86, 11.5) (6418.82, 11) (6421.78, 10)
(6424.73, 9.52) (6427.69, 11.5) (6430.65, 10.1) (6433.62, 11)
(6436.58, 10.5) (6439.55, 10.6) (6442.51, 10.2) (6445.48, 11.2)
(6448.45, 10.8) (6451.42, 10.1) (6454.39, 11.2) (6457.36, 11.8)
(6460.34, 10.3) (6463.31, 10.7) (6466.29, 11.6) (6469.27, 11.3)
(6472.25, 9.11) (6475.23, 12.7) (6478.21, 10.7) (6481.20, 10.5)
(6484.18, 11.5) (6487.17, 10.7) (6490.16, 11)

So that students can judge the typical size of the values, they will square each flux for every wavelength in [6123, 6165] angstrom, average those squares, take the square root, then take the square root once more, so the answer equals 3.31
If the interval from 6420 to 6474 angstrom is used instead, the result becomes 3.27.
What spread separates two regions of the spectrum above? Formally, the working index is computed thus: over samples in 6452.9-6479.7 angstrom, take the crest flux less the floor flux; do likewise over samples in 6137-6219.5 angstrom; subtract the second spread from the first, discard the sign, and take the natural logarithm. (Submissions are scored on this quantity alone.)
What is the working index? -1.9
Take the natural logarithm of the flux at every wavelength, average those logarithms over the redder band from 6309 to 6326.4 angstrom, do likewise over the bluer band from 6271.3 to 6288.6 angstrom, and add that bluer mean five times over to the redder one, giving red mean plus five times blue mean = 14.21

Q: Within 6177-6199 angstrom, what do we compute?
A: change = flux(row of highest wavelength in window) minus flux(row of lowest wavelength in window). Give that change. -1.1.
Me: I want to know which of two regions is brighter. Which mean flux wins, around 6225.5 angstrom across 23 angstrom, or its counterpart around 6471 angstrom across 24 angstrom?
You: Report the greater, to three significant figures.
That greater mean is 11.0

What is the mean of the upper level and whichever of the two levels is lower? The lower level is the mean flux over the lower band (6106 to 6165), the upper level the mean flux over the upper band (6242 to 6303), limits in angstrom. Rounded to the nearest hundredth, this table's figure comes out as 10.53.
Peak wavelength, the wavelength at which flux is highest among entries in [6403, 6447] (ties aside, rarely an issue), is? 6409.96 angstrom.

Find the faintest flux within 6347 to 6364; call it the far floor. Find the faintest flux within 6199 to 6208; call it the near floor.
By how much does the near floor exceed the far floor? -1.54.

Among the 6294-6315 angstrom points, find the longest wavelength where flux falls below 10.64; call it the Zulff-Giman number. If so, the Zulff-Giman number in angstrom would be 6307.47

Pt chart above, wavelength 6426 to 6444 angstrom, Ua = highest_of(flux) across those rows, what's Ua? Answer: 11.5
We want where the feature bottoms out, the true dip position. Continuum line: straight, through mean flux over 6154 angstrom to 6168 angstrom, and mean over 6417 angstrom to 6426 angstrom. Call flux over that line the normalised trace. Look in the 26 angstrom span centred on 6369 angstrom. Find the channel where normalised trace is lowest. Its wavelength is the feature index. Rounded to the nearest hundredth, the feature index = 6365.83 angstrom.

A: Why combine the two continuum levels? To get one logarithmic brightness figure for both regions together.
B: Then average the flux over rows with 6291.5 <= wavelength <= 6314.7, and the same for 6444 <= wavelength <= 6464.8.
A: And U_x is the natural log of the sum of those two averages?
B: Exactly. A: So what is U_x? 3.05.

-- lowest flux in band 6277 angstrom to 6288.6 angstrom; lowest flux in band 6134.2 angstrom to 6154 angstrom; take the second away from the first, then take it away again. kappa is -8.9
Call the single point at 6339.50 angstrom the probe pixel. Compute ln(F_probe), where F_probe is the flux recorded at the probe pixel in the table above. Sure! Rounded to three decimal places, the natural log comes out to 2.322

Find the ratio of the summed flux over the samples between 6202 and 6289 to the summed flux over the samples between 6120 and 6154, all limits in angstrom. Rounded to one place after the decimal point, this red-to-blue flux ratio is 2.6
